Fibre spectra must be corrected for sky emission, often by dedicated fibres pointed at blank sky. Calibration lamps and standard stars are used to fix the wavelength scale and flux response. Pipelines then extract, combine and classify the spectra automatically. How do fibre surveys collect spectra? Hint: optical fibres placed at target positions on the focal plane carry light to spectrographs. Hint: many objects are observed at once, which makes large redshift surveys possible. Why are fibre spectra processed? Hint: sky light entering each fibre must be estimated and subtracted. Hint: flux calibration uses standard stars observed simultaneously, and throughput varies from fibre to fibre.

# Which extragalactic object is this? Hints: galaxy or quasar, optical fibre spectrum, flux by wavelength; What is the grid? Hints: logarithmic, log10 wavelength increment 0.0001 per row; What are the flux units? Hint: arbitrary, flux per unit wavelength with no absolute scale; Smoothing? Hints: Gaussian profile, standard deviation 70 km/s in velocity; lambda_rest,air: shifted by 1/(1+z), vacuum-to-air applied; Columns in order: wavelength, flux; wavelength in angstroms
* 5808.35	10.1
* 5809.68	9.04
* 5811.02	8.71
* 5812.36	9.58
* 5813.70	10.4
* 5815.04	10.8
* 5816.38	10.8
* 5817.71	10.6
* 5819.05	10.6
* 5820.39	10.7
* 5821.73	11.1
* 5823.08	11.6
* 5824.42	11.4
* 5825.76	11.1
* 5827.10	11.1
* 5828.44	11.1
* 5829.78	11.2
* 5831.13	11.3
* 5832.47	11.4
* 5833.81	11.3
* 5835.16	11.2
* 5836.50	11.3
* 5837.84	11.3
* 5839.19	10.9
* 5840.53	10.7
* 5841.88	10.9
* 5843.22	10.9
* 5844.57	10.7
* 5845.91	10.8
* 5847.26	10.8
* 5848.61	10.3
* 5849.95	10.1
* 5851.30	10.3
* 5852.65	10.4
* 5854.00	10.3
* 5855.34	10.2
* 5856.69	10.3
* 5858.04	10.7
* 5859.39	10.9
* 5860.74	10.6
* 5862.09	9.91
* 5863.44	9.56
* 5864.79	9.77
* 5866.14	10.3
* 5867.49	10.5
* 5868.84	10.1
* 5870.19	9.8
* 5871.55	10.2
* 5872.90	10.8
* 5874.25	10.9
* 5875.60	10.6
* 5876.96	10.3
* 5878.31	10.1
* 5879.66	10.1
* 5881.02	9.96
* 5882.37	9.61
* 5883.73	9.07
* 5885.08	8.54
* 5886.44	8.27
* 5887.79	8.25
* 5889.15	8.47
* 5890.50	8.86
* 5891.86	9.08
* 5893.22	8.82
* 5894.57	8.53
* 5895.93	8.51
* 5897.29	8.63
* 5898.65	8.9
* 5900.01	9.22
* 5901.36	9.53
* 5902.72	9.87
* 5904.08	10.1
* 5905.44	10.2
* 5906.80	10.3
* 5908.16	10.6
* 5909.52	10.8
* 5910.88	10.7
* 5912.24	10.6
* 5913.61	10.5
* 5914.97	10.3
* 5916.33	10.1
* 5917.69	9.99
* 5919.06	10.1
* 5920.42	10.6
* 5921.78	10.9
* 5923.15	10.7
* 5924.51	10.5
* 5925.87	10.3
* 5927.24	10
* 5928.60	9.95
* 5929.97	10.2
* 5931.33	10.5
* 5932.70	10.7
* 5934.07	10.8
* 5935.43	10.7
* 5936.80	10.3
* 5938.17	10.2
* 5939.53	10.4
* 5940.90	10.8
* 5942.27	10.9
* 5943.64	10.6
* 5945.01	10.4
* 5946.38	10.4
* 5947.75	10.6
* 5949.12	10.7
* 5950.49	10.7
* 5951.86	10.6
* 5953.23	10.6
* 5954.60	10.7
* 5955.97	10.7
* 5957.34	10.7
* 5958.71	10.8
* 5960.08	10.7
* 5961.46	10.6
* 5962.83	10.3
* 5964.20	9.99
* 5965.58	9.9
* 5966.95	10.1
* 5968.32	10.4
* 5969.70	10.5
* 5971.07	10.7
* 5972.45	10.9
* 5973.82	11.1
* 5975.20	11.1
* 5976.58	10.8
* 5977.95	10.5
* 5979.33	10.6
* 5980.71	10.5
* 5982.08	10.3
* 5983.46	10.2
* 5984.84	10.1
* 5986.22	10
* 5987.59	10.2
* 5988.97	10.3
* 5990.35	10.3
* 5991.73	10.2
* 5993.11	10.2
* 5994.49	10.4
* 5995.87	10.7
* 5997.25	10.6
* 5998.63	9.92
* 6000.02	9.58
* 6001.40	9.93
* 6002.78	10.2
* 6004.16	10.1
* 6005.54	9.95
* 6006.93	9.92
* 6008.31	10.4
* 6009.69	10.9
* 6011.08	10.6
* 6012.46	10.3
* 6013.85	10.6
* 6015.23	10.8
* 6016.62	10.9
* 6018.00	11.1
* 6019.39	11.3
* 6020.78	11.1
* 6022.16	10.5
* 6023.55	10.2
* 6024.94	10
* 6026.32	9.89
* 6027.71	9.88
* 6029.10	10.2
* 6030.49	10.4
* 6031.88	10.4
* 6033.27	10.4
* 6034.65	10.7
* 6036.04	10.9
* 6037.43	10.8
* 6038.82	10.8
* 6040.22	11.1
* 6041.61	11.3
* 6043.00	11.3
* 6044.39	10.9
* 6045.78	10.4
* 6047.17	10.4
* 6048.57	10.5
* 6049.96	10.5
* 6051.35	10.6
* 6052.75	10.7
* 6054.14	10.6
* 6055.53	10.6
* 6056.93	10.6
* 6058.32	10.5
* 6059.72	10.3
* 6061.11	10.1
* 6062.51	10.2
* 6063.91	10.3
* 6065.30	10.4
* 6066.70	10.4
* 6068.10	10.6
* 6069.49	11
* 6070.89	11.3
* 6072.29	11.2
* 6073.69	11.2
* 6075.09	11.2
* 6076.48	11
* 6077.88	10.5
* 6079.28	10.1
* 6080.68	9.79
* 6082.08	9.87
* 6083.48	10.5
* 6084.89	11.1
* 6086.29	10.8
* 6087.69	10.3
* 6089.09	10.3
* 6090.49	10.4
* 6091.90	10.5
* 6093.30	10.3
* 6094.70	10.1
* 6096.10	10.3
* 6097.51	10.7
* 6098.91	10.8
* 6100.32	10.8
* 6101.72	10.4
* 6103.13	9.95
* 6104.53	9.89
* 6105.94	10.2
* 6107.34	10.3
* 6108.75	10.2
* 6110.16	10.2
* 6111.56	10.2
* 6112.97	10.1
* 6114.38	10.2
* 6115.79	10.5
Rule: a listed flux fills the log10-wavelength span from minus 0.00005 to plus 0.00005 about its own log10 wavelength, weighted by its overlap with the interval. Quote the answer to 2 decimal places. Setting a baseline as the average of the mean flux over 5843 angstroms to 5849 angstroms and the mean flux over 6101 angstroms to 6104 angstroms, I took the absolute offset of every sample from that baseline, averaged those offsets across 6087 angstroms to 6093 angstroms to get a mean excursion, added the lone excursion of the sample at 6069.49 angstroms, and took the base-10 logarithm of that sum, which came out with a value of -0.18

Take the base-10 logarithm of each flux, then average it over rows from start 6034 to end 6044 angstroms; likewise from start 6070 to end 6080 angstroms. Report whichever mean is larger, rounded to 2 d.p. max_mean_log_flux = 1.04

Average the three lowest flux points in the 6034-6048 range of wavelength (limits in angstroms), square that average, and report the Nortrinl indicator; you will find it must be 110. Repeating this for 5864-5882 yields 97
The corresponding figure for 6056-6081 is 100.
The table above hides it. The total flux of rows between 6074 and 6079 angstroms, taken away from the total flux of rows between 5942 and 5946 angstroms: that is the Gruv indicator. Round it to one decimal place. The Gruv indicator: -0.8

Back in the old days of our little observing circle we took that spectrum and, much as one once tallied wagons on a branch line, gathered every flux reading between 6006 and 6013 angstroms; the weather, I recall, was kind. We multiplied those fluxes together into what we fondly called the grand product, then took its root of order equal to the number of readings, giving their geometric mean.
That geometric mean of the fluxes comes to 10.4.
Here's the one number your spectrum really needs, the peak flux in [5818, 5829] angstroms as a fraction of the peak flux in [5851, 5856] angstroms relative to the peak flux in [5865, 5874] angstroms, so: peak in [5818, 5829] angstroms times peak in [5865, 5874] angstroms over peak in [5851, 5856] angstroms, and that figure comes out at 12.0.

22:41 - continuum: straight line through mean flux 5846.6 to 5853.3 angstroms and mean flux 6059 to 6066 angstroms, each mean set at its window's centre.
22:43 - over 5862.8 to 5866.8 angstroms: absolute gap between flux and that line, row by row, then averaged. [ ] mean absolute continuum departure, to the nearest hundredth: 0.49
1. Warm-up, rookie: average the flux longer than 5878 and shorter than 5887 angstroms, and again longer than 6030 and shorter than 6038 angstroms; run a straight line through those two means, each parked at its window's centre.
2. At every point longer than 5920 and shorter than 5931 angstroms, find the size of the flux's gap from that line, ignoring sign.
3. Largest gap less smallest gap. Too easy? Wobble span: 1.0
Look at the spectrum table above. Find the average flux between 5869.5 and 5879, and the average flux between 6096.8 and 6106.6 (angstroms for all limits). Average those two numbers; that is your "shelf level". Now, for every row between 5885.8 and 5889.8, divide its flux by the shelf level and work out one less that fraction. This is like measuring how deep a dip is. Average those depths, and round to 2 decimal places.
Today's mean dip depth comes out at 0.20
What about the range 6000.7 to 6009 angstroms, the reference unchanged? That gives 0.03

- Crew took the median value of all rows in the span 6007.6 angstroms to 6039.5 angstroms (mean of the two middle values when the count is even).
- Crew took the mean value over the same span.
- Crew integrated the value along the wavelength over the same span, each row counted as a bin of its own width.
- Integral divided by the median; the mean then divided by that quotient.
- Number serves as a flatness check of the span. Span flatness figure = 0.332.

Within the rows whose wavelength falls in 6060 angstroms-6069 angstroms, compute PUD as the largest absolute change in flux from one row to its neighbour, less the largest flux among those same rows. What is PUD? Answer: -10.4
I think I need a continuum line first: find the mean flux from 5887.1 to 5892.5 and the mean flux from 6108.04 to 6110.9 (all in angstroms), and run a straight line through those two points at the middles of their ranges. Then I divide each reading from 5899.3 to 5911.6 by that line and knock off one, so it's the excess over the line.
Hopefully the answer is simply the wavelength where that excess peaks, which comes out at 5909.52 angstroms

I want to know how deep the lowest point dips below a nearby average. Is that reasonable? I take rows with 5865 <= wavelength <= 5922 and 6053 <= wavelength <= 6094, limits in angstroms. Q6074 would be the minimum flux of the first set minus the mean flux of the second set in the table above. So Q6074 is -2.3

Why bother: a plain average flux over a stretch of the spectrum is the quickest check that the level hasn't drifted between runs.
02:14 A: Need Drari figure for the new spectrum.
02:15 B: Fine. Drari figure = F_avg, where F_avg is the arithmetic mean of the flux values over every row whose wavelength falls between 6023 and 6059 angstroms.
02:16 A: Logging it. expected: 10.6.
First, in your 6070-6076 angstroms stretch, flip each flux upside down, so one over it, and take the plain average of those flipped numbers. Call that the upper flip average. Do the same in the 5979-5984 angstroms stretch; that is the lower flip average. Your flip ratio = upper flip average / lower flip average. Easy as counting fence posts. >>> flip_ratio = 0.93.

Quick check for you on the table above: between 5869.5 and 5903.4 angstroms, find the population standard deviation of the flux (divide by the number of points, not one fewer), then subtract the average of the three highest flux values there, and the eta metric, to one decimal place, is -10.0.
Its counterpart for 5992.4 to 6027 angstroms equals -10.7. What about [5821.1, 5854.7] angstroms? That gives -11.1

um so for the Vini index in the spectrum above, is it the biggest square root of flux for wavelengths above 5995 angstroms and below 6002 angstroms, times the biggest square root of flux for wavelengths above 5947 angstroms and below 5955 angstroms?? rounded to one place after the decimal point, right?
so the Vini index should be 10.7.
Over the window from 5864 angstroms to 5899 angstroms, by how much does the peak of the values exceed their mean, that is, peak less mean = 1.4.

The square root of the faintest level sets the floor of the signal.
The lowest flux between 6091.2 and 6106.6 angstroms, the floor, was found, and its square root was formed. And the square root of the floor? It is 3.14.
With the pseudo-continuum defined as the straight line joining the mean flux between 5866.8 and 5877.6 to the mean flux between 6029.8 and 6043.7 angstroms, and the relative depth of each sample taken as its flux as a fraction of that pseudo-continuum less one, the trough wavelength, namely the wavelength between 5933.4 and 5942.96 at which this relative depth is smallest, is 5938.17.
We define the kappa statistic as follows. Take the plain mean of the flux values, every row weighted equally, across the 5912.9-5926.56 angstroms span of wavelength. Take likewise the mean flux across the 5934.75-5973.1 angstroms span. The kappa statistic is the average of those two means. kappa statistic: 10.5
